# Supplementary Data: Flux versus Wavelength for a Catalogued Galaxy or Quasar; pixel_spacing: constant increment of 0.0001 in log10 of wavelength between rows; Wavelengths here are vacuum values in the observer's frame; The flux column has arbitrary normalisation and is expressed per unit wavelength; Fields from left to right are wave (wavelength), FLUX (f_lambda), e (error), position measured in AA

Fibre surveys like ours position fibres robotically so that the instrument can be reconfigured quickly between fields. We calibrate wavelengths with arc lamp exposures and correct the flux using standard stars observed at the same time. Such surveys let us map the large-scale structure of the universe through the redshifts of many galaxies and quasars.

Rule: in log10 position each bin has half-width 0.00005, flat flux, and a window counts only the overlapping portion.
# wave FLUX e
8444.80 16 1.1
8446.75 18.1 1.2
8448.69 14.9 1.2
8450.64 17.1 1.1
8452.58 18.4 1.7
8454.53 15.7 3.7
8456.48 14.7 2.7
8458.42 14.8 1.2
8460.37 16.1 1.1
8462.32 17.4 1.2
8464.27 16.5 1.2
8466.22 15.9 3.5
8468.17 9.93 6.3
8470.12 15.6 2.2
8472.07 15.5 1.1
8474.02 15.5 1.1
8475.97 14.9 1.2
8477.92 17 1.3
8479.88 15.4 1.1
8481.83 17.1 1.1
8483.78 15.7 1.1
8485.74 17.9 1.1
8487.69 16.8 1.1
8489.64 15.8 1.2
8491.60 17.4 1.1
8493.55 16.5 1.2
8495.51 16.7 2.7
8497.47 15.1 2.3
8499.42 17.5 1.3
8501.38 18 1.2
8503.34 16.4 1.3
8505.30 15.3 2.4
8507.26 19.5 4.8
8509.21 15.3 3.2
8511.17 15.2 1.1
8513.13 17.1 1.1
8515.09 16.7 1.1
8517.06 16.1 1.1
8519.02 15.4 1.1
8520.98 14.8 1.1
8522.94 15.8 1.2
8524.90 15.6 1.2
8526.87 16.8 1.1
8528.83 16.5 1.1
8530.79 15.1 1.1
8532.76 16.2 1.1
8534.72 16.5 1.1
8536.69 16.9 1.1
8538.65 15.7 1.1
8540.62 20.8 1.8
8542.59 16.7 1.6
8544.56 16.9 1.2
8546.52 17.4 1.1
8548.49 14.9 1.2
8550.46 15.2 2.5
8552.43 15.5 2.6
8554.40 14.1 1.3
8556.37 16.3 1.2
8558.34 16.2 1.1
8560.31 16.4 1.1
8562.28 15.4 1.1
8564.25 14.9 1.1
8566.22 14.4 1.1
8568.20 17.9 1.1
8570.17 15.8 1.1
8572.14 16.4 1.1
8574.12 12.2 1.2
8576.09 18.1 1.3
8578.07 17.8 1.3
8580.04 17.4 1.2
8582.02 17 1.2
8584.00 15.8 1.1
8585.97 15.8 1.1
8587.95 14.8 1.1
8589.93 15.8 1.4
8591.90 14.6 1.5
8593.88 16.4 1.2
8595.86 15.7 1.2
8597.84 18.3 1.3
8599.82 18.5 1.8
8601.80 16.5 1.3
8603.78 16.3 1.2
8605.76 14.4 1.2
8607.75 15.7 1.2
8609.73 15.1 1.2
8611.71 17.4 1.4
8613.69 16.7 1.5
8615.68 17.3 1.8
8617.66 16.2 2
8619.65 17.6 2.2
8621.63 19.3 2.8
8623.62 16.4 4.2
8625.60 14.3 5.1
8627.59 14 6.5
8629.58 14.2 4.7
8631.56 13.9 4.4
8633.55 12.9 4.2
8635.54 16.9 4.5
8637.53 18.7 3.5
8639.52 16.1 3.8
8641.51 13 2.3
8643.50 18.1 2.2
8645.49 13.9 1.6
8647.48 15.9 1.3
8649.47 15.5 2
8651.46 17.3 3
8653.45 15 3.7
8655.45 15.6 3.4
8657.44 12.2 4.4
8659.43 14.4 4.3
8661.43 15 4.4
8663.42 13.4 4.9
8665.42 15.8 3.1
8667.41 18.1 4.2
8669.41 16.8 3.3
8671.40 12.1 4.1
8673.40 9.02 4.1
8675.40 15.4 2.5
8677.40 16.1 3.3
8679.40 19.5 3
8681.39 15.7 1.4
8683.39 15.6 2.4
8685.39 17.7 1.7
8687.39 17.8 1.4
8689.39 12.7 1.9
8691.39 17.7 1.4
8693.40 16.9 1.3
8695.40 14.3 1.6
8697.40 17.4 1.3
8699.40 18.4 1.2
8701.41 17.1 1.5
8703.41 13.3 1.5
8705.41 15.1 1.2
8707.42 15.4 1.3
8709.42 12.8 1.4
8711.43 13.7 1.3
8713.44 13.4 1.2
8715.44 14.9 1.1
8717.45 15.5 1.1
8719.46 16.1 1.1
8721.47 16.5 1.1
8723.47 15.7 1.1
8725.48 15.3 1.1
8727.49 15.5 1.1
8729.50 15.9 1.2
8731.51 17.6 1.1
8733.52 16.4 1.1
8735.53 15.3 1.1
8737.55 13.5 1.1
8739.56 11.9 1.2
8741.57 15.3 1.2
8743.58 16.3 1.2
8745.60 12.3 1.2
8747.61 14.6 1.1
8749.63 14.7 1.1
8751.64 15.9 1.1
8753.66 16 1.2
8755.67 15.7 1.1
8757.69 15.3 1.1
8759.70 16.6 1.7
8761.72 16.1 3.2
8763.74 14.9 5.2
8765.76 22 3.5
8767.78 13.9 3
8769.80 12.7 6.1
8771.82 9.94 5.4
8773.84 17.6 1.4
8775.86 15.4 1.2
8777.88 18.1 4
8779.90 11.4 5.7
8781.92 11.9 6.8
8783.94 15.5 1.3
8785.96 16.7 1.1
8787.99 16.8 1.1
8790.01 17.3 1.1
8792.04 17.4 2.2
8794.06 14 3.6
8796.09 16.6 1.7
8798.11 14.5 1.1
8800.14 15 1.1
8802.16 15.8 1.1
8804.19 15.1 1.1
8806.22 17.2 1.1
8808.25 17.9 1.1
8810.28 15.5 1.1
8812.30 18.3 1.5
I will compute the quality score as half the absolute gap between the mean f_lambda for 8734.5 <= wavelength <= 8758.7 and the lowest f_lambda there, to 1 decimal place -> 1.4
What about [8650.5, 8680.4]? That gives 3.0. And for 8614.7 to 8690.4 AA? 3.2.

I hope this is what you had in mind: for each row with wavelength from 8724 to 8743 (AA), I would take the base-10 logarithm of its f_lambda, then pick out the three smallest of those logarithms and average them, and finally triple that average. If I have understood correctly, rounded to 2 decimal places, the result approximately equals 3.39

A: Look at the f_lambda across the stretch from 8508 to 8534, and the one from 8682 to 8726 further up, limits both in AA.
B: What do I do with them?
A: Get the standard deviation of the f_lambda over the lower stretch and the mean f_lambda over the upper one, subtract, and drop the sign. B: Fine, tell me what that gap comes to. 14.9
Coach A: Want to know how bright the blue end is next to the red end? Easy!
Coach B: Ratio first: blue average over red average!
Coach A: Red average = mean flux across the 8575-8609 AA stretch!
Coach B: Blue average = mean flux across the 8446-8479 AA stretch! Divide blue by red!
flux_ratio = 0.96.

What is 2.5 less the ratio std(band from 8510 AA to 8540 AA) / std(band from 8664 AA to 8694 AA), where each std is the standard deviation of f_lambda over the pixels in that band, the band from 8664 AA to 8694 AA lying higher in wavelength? 2.23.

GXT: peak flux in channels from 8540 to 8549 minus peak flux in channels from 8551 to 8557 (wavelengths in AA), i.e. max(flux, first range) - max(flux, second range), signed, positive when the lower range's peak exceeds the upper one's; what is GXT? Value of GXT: 4.5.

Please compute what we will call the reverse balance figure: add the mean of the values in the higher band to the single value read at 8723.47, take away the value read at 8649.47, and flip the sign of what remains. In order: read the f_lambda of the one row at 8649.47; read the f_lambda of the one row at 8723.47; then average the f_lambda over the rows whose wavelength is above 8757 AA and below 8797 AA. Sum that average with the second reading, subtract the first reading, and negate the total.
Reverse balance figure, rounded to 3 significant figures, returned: -15.7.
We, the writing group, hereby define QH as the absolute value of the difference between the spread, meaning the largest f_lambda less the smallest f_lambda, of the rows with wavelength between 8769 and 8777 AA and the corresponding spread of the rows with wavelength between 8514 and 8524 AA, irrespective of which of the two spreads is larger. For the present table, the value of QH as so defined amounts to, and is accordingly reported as 5.8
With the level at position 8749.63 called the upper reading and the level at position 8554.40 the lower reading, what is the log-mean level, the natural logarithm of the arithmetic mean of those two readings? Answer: 2.67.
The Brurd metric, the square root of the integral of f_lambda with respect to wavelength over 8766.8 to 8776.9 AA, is 11.9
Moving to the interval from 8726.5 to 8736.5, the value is 12.7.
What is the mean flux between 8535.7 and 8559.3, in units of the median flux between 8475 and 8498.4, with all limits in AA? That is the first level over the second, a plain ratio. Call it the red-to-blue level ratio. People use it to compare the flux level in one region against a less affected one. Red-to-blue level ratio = 0.99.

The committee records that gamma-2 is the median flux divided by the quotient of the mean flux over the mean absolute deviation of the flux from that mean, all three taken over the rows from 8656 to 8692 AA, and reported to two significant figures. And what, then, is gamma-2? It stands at 2.1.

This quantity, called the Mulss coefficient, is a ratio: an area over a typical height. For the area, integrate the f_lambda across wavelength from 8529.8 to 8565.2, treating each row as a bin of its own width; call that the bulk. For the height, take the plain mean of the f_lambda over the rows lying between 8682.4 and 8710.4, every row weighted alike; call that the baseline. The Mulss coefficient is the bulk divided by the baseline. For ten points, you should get 36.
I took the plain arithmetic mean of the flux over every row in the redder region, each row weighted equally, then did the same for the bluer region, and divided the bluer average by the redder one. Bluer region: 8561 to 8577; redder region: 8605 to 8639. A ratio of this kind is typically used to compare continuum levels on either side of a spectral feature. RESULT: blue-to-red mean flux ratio 0.98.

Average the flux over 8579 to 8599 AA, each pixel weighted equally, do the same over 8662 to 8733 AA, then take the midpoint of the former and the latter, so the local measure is 15.9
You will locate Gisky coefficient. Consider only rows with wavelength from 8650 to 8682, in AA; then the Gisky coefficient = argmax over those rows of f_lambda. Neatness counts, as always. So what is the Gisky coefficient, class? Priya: 8679.40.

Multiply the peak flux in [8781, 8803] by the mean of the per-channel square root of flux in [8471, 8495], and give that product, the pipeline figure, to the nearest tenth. 70.2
